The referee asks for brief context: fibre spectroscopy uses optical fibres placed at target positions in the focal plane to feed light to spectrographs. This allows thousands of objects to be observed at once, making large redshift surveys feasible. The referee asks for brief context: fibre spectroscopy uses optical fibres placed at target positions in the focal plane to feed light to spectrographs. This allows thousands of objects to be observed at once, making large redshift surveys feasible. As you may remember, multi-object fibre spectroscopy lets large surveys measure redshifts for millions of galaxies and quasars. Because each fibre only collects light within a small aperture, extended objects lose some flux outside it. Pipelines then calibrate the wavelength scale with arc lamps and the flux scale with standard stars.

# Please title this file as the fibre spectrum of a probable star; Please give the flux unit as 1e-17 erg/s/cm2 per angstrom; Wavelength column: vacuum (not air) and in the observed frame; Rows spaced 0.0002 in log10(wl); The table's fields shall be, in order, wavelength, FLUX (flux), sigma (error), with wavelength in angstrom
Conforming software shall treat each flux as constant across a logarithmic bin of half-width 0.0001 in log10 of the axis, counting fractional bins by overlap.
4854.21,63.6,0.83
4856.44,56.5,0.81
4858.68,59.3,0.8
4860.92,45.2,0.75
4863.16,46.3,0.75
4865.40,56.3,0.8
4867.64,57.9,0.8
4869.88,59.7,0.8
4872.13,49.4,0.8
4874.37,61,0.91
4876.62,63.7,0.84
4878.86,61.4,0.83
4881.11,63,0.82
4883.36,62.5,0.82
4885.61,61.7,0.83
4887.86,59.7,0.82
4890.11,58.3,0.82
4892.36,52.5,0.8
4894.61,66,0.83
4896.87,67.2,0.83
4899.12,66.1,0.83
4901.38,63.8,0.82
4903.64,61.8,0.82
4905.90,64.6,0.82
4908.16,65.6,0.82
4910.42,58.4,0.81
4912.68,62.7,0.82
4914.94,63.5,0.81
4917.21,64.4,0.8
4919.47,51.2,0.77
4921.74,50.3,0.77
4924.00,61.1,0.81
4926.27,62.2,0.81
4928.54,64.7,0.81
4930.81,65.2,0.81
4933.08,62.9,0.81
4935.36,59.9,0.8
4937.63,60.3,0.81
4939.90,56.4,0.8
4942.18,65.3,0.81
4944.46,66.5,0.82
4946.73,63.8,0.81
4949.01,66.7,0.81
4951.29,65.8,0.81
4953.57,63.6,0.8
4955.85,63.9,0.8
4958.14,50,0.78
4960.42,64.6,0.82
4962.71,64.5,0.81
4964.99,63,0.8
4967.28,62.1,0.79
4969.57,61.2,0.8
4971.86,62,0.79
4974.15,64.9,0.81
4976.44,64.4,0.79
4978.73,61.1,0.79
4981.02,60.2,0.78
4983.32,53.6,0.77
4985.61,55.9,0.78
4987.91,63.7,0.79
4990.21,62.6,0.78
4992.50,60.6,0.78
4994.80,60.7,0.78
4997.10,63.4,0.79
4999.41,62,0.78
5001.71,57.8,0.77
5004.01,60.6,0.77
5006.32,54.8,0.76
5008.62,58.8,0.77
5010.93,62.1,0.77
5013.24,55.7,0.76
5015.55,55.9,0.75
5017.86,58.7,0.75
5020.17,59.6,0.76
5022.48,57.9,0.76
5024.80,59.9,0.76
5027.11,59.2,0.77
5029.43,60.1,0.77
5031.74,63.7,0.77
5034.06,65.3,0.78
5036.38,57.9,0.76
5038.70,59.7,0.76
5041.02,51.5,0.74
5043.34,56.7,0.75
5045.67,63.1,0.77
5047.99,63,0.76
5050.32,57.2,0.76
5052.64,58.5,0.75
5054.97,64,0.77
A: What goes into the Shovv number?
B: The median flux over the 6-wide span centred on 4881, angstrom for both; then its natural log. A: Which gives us 4.14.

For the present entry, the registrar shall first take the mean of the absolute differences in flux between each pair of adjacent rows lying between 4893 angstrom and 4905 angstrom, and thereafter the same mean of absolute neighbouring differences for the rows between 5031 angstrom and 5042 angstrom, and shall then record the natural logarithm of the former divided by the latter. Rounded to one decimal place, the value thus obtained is -1.1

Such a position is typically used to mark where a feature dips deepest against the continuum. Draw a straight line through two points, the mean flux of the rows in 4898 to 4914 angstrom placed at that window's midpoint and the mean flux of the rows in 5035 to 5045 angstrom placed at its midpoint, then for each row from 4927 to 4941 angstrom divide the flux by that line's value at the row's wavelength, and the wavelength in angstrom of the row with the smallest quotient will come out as 4939.90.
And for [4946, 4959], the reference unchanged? 4958.14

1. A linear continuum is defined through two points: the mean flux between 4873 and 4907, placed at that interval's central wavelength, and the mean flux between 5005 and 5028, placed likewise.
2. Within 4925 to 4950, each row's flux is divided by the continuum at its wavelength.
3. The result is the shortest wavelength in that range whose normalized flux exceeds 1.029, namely 4928.54 angstrom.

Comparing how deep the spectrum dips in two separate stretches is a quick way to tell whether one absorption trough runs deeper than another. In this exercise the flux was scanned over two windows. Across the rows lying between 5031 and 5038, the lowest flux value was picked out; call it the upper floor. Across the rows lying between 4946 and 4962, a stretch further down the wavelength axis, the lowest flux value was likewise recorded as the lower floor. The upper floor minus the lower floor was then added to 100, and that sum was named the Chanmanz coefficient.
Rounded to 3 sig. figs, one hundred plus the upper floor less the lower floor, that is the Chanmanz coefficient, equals 108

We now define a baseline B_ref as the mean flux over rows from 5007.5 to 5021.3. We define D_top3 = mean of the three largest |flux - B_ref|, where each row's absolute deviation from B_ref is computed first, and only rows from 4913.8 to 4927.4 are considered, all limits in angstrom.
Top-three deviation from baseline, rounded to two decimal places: 7.12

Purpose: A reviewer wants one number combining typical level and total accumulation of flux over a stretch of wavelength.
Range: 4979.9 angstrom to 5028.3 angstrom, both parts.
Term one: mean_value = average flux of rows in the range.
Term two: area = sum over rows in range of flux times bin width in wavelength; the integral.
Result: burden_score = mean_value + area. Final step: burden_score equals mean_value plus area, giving 2925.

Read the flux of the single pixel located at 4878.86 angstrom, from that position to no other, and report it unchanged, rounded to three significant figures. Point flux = 61.4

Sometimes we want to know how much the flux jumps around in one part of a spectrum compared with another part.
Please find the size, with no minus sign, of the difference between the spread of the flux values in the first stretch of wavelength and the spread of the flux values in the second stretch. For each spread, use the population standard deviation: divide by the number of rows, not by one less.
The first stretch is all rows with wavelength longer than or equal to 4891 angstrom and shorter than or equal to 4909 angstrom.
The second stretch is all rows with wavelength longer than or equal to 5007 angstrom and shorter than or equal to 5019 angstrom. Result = 2.1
